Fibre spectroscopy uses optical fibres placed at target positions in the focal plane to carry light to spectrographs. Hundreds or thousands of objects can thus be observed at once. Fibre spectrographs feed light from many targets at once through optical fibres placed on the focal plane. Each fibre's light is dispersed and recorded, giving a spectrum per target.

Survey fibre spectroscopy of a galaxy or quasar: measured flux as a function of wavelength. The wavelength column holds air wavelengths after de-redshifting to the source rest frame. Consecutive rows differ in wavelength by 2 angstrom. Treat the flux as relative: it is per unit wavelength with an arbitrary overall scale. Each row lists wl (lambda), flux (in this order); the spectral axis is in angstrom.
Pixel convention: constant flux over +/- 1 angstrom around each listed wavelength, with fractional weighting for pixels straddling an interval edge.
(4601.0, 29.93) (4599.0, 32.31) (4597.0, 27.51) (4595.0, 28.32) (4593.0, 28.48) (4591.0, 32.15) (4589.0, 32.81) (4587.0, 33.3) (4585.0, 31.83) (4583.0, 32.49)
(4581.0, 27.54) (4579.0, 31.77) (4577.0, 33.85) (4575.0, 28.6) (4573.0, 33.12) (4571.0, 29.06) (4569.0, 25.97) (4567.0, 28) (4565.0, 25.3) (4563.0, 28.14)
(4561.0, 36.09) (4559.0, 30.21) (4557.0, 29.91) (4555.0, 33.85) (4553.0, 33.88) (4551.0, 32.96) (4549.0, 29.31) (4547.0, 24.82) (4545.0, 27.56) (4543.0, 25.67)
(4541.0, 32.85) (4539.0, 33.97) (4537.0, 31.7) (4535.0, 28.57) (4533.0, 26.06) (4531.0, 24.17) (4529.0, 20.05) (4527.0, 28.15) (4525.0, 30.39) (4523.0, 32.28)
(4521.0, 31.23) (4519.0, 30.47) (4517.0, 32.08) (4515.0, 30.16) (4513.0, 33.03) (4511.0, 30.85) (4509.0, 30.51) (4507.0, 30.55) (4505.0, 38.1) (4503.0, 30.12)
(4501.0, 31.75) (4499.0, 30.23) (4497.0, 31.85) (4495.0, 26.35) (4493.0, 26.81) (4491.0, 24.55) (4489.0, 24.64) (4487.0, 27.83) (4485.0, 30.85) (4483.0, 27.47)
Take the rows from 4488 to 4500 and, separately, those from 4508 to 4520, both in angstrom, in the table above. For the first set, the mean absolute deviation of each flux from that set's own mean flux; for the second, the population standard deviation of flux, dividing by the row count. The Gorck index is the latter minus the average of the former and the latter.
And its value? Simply -0.70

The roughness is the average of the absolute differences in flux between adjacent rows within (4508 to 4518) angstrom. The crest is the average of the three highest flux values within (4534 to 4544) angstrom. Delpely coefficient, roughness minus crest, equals -31.0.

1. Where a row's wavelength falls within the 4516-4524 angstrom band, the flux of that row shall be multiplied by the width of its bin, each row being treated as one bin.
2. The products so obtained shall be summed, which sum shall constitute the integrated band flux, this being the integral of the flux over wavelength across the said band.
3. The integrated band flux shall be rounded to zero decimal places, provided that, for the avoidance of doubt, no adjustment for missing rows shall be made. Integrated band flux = 252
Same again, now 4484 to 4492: 216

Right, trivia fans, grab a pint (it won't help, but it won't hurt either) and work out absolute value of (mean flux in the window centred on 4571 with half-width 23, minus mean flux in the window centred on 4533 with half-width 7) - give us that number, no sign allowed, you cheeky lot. 3.3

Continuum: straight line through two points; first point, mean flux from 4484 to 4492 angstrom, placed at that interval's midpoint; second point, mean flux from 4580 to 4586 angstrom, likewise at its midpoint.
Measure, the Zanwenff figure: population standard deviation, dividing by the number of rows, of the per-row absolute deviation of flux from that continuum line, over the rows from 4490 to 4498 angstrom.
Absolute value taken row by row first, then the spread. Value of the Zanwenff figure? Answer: 1.6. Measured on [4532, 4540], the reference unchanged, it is 1.7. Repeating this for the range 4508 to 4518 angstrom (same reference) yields 1.0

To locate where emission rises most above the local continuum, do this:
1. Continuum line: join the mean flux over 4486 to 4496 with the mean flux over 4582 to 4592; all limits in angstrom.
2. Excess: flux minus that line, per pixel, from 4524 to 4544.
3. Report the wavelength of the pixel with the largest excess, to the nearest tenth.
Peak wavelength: 4539.0 angstrom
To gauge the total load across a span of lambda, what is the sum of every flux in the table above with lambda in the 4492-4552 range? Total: 893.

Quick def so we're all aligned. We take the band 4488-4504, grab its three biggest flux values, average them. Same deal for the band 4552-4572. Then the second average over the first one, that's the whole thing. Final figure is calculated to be 1.11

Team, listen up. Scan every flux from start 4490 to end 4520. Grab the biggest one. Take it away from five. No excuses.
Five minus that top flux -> -33.1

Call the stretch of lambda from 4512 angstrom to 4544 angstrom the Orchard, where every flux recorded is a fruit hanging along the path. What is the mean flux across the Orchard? 29.4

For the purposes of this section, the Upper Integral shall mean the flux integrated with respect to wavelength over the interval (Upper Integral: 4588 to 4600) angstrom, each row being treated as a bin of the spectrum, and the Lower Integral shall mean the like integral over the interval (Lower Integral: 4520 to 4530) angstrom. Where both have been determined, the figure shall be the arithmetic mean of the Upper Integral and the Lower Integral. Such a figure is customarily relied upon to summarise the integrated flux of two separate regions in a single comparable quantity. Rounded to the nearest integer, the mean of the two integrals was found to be 324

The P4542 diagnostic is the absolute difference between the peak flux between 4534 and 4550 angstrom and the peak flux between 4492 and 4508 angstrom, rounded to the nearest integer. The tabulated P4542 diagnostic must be 4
